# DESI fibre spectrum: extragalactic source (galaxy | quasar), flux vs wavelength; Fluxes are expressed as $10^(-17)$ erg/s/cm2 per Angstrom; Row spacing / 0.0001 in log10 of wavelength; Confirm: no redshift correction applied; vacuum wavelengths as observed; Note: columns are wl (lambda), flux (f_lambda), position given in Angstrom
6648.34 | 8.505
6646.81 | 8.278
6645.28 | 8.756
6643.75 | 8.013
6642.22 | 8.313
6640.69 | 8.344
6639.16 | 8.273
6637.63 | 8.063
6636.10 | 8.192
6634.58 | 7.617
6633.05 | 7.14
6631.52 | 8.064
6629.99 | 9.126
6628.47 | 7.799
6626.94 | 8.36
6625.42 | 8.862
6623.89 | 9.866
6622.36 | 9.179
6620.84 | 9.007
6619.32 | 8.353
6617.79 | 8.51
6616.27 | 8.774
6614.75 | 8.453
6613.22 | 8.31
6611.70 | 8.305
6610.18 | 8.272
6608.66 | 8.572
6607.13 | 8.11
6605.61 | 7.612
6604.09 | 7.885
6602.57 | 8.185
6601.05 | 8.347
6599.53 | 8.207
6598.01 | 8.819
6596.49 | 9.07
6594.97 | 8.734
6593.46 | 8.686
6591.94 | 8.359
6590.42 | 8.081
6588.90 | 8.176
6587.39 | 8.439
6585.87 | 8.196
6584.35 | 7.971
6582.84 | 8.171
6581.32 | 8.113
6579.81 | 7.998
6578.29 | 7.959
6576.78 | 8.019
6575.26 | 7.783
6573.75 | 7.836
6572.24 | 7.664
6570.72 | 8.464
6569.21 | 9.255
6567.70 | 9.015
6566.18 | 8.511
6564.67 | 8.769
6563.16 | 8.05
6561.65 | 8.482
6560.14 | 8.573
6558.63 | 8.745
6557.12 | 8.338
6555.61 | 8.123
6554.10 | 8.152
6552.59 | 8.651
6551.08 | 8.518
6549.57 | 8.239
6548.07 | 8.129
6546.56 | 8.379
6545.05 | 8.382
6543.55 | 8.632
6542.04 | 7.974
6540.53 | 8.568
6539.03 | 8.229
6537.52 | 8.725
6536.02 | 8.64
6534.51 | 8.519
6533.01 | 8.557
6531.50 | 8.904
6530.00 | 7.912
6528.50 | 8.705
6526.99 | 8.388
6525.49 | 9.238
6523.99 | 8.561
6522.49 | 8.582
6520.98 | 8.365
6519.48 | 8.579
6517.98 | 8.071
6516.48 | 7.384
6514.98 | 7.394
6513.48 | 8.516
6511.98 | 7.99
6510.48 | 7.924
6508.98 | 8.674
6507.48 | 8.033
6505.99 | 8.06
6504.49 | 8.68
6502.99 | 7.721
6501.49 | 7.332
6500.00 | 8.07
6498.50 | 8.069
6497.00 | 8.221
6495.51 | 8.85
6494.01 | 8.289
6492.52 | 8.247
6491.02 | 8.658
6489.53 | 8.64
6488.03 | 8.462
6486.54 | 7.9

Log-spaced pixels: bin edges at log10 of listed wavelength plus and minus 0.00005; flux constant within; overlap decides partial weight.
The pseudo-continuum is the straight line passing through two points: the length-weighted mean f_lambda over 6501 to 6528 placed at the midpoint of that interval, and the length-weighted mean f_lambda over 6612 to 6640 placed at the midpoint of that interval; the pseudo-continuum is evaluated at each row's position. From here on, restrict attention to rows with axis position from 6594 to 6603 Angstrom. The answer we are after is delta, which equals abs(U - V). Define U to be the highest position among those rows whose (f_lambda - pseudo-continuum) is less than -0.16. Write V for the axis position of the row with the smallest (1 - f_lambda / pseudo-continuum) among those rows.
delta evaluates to 6.1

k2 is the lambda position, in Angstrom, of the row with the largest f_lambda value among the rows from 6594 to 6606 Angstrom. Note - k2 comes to 6596.49 Angstrom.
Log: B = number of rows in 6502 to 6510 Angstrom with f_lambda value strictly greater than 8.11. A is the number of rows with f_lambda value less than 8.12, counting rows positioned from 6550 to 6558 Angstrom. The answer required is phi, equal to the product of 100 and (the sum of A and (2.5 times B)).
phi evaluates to 500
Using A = 0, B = 2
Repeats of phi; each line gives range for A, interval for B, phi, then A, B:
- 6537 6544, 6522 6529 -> 1350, 1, 5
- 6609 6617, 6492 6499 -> 1000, 0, 4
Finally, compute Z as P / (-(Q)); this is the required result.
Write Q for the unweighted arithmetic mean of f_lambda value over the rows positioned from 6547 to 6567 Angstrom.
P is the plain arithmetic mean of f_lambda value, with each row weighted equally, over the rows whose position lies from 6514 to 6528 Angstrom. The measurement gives -0.99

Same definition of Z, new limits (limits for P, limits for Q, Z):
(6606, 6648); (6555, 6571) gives -0.98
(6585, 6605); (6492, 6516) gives -1.03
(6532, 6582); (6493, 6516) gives -1.03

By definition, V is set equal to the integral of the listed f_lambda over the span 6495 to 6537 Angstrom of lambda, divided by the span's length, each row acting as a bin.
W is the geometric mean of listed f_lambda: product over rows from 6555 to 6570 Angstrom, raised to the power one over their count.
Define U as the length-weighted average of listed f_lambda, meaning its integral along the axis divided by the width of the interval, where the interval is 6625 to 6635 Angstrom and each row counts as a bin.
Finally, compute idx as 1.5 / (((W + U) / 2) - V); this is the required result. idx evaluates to 21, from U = 8.13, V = 8.28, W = 8.58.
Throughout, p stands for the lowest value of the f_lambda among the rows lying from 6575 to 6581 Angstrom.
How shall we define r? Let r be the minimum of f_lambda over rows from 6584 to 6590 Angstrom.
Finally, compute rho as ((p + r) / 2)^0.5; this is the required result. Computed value 2.81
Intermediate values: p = 7.783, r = 7.971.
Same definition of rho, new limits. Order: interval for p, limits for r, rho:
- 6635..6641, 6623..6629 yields 2.82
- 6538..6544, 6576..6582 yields 2.82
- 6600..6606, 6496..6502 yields 2.73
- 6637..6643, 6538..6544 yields 2.83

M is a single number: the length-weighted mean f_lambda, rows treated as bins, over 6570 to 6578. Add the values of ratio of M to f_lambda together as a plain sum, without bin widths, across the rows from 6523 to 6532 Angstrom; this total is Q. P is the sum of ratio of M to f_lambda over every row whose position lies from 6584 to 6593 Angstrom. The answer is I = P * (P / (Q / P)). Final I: 35.5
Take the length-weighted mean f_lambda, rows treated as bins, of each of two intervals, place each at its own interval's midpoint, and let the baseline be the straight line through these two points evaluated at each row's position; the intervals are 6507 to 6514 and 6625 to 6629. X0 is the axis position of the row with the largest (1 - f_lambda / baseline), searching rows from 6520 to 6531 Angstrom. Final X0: 6530.00 Angstrom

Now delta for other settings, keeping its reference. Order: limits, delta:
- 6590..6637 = 12.2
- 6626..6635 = 4.6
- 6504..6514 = 7.5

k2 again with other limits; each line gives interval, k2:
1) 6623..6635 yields 6623.89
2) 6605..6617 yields 6616.27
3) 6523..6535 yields 6525.49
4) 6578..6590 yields 6587.39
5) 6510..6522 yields 6519.48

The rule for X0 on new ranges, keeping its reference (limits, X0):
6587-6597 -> 6590.42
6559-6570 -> 6563.16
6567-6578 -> 6572.24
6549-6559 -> 6555.61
